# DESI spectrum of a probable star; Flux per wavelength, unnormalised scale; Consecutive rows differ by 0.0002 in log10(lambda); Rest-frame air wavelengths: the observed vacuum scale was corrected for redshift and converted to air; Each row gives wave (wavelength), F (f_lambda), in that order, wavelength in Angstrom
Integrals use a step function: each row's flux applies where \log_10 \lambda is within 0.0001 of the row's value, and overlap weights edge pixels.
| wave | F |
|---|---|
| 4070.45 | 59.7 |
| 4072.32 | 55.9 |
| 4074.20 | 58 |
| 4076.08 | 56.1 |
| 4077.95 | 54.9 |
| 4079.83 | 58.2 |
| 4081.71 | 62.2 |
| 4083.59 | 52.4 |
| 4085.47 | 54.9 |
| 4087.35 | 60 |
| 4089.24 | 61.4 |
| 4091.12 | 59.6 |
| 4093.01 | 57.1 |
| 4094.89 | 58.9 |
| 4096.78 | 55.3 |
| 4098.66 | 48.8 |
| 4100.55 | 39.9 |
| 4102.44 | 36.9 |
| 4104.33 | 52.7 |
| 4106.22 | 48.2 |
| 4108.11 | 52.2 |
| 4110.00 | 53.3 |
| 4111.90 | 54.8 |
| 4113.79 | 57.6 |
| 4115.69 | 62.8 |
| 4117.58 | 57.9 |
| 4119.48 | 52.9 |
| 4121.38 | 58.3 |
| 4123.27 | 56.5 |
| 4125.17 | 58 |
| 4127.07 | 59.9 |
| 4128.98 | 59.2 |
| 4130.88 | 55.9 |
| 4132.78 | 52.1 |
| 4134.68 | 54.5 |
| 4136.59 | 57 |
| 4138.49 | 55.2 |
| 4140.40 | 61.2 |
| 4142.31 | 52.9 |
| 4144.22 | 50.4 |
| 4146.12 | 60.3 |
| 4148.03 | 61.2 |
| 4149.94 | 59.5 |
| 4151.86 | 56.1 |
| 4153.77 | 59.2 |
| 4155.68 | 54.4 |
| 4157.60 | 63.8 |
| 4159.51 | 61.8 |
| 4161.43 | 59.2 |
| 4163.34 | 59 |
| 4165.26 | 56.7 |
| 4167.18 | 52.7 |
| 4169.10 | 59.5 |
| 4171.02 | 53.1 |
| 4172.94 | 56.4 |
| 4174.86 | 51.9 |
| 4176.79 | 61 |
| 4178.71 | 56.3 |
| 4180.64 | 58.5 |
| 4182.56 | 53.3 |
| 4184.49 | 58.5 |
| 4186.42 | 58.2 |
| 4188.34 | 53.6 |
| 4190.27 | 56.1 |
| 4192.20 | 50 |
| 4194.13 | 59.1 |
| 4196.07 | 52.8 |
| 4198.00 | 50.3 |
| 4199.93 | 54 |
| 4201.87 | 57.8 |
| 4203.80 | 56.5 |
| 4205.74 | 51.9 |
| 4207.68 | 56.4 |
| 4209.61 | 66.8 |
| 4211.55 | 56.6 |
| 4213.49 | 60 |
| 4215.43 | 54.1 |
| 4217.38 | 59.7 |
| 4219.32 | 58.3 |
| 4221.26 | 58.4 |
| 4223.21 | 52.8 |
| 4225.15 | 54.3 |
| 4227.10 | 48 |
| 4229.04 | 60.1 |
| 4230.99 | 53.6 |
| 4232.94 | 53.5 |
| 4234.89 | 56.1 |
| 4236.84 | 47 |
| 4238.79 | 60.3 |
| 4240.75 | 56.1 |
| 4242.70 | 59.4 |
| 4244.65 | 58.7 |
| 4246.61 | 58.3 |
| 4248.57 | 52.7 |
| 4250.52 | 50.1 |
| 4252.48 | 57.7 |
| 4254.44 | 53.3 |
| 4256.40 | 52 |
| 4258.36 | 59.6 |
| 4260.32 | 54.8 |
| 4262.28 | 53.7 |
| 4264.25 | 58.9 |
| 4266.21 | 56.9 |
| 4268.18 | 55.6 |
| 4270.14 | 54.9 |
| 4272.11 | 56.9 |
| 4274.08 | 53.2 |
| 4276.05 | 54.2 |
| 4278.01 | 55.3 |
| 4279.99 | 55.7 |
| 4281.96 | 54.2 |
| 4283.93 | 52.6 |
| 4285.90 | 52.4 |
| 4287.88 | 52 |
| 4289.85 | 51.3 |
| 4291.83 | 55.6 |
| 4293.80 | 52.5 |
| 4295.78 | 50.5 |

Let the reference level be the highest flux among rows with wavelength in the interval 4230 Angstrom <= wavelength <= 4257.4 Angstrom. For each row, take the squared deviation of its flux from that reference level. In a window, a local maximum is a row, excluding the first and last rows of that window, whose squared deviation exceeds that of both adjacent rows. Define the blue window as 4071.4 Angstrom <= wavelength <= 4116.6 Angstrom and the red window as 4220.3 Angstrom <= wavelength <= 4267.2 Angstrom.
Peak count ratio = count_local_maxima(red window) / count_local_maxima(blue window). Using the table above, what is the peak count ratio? 1.33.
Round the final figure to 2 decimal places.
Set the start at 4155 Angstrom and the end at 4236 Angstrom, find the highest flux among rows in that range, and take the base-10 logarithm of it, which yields 1.82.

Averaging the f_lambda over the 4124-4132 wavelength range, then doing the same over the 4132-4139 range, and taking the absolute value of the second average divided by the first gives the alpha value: 0.94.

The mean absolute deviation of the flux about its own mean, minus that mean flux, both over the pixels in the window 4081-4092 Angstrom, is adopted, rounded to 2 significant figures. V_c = -55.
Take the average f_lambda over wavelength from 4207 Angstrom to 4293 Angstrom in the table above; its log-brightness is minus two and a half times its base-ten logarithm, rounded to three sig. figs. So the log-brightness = -4.36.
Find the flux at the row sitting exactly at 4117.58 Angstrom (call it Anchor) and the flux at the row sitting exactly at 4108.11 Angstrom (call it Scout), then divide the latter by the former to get 0.90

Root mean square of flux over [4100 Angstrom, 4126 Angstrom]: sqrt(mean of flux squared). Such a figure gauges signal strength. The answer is 53.4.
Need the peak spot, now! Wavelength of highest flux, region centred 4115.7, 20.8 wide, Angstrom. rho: 4115.69 Angstrom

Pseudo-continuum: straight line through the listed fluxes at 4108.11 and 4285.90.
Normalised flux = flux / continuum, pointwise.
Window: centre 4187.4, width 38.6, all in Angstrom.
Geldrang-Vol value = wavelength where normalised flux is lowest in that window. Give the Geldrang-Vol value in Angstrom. 4192.20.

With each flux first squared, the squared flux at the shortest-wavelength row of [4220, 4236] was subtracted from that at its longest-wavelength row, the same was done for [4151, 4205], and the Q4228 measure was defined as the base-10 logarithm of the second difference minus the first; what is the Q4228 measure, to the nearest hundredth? 2.49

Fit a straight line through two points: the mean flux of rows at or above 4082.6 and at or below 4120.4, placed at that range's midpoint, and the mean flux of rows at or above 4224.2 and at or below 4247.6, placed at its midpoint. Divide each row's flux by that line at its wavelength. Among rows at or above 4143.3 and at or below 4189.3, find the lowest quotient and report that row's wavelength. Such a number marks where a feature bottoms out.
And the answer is 4144.22 Angstrom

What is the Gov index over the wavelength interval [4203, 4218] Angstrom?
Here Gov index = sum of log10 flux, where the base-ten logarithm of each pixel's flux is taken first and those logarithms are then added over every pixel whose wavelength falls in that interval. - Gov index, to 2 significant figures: 14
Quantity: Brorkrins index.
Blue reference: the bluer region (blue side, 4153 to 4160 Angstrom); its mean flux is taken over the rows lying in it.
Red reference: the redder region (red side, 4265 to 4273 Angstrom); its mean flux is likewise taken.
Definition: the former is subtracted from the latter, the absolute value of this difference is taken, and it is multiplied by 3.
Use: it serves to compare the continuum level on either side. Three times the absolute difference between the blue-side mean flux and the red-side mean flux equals 11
